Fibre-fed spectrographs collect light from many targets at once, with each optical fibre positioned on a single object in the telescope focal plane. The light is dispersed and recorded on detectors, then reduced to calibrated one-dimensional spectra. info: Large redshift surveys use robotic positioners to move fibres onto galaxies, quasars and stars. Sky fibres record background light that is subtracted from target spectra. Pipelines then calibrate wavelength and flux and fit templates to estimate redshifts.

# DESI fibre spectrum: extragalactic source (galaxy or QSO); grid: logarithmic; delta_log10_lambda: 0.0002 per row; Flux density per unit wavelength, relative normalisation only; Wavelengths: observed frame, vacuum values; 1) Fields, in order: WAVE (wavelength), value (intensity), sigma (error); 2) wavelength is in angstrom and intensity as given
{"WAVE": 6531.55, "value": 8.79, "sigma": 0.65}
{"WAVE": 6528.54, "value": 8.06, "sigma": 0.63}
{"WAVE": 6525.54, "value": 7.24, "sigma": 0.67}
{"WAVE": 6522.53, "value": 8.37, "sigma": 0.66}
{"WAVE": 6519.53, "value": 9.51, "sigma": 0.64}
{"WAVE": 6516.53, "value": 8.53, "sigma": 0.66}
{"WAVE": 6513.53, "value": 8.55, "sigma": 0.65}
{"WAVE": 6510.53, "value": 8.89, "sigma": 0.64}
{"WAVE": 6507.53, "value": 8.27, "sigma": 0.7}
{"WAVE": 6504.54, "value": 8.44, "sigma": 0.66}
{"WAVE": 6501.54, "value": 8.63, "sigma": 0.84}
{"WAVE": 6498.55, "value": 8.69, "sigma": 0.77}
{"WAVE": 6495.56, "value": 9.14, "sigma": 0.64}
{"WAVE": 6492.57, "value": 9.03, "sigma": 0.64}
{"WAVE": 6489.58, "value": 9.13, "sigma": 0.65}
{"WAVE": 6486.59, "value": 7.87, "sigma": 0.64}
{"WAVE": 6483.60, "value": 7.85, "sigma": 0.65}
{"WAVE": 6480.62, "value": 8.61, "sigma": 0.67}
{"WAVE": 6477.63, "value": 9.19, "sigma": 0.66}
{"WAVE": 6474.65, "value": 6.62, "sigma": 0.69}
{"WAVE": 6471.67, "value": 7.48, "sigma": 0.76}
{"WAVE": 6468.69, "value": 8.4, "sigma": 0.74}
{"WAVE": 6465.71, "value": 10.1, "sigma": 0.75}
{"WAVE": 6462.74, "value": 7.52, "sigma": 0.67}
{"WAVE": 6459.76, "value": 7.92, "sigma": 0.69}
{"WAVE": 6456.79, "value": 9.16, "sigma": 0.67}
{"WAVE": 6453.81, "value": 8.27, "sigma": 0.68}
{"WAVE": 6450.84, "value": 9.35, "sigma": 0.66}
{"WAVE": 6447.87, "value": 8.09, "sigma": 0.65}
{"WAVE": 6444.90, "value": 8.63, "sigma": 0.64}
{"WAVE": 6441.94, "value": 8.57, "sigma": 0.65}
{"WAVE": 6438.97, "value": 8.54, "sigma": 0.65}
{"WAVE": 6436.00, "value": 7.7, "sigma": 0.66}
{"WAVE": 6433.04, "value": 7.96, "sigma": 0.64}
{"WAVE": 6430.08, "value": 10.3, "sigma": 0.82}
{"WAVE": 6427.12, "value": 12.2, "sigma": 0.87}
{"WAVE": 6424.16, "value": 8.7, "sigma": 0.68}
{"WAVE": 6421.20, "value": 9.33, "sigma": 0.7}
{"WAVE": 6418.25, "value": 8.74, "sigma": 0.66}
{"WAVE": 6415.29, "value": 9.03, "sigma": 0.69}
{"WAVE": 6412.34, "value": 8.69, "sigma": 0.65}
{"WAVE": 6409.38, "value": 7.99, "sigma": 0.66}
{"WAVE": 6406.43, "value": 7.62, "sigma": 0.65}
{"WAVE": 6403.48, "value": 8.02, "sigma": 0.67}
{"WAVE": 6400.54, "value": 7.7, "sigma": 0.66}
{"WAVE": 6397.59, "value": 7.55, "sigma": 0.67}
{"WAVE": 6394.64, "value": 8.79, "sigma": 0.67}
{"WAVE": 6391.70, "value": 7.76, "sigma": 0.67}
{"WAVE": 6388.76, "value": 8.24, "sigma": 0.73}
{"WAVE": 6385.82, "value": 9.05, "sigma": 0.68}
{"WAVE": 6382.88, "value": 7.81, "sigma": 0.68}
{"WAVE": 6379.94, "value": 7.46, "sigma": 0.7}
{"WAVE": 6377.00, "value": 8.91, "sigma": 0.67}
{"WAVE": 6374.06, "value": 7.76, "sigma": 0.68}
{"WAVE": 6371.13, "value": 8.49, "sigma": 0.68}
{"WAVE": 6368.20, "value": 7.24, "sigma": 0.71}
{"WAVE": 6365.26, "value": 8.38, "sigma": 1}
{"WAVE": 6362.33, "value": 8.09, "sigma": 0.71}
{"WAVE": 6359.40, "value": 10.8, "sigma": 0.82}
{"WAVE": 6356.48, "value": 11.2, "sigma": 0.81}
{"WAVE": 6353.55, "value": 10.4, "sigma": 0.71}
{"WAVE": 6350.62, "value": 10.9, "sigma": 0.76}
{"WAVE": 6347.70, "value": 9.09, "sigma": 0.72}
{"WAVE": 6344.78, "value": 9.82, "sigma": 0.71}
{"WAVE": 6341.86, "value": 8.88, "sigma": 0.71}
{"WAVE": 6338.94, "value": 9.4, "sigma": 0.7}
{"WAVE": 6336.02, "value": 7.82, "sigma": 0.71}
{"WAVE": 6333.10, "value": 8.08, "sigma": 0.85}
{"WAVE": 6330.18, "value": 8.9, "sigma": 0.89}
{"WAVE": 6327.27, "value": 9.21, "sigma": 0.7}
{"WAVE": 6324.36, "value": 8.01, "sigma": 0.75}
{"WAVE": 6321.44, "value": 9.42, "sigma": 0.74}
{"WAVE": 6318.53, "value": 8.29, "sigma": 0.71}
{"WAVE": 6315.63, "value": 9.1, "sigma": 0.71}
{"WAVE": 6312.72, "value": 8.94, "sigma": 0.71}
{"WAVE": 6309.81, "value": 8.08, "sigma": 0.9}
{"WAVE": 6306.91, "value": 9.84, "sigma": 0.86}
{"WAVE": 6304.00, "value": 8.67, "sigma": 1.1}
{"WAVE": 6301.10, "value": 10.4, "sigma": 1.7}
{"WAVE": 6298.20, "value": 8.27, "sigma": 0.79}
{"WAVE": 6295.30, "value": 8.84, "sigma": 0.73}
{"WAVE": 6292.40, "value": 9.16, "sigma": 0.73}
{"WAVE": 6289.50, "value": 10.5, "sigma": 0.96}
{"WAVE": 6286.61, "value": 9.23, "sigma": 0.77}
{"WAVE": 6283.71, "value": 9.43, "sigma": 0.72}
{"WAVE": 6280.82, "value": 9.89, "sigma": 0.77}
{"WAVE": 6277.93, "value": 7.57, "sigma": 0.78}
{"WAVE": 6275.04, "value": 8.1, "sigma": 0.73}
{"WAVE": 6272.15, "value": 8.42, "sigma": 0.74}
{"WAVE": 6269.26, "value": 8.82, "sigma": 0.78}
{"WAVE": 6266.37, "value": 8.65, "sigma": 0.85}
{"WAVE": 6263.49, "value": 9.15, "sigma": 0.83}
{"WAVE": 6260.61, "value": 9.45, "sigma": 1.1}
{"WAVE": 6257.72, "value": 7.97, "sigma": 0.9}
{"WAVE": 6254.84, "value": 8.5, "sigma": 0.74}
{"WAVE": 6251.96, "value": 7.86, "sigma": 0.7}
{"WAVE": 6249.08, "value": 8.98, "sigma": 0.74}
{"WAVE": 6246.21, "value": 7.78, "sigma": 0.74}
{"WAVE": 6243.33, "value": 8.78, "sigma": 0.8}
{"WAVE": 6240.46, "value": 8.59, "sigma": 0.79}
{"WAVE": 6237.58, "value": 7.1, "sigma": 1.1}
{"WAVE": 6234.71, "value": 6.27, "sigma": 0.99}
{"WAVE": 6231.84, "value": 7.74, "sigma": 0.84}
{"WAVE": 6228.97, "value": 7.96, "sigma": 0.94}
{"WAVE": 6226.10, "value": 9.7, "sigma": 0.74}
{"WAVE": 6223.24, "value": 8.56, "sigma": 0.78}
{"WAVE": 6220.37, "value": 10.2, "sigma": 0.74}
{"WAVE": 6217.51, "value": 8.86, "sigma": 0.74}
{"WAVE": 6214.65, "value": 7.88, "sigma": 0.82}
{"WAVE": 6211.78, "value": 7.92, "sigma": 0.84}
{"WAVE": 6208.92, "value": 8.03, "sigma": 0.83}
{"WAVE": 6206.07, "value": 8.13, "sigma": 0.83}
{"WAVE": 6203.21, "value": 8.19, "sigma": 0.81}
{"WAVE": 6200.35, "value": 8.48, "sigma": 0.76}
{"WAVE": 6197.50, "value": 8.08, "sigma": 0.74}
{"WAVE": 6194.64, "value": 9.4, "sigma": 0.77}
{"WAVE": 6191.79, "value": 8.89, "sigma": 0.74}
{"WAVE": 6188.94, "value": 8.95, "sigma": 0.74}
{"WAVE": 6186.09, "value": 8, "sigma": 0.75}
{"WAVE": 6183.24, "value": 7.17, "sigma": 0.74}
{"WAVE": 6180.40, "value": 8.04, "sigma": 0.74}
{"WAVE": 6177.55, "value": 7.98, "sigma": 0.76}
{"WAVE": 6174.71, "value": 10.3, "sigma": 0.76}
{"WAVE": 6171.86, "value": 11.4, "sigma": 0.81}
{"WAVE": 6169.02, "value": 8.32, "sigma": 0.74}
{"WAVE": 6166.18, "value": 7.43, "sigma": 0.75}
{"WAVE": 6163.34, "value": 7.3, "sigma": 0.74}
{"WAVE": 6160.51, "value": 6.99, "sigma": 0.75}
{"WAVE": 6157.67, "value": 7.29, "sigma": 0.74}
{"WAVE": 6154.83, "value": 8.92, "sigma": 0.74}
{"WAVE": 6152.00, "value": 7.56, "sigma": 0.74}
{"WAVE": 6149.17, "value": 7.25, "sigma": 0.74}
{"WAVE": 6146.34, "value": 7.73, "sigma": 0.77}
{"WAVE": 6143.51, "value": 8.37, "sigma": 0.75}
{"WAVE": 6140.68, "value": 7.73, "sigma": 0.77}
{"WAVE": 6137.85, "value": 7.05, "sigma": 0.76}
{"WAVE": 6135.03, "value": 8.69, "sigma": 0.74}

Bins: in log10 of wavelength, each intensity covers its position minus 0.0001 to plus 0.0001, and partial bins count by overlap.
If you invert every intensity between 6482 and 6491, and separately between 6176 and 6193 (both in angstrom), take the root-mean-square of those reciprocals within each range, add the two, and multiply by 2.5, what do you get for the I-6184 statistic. 0.61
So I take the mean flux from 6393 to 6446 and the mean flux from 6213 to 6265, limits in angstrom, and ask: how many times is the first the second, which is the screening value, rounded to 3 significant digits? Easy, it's 1.03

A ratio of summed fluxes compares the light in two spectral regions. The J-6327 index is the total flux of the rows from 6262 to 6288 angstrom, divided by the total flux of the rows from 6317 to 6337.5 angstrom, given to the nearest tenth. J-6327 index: 1.3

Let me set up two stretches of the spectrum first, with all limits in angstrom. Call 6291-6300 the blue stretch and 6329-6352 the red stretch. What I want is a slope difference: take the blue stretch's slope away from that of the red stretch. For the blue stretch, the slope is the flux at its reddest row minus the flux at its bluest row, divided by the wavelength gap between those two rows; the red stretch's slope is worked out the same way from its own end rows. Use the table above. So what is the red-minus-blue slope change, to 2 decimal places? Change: 0.25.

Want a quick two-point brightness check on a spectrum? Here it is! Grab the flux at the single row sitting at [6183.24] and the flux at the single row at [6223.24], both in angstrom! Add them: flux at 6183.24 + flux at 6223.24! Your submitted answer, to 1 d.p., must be 15.7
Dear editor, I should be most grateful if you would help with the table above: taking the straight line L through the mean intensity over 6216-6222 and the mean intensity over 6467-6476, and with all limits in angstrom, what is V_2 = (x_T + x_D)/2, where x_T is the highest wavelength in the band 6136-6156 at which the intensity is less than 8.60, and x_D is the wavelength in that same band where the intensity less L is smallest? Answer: 6144.9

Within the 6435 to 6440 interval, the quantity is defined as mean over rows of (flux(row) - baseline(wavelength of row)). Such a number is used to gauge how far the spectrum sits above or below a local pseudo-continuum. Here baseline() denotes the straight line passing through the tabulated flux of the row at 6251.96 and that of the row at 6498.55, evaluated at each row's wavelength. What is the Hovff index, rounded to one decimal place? -0.4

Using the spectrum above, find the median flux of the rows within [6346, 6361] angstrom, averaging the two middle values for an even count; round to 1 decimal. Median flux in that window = 10.8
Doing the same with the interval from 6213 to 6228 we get 8.9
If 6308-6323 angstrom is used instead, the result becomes 8.9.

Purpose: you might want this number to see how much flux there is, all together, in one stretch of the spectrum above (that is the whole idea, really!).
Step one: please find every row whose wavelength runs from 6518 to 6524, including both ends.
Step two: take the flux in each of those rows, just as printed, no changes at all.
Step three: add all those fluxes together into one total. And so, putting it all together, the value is 17.9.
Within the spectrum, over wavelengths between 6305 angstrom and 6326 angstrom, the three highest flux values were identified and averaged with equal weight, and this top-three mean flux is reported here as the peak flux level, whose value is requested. 9.5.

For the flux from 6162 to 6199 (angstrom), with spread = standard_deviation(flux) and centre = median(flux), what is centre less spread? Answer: 6.9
